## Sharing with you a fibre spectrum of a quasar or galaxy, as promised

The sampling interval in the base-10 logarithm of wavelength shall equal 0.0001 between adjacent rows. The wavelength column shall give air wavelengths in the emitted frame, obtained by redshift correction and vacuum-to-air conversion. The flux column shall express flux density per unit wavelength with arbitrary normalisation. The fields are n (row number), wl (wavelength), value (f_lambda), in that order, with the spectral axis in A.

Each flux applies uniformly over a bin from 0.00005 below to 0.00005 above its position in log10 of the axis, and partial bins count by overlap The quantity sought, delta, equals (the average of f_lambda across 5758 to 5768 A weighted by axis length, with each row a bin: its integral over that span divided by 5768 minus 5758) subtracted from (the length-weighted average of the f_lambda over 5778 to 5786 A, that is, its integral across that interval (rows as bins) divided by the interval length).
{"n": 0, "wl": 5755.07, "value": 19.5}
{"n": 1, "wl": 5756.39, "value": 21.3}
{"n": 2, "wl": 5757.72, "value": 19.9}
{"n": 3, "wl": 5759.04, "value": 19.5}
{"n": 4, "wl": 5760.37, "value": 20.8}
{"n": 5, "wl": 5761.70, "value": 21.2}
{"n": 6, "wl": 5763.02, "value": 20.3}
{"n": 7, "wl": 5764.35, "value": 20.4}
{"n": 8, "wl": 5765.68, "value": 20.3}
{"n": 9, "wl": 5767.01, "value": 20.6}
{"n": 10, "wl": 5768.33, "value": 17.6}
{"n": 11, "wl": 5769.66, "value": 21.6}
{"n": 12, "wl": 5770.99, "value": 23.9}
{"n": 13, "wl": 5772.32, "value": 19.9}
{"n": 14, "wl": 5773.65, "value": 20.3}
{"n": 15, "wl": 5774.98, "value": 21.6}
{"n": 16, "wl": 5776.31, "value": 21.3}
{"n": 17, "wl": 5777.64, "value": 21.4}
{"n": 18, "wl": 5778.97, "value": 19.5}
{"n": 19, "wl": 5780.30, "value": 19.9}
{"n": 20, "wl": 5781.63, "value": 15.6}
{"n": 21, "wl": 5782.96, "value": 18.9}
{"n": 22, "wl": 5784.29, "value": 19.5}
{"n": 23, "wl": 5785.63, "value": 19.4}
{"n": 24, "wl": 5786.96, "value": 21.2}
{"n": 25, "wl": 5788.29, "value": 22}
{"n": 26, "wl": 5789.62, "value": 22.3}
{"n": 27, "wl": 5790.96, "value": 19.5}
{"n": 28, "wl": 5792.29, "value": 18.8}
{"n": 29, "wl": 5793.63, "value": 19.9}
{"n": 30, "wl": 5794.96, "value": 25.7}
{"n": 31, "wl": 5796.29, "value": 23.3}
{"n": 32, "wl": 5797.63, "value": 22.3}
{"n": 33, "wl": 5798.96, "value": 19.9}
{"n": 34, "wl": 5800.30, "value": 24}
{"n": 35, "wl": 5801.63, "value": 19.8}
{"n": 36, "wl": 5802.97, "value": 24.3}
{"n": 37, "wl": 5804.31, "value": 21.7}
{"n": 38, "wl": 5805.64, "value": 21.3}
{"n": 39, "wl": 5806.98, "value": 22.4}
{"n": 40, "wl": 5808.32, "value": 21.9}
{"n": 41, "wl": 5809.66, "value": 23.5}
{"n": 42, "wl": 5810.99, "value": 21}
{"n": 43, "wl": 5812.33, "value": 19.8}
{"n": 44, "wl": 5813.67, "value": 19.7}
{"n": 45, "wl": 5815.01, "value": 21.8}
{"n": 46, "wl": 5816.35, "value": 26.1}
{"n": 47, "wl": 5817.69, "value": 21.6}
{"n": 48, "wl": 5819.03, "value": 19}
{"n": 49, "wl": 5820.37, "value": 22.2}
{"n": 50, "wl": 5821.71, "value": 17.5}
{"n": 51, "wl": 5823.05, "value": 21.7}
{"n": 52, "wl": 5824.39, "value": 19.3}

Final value -1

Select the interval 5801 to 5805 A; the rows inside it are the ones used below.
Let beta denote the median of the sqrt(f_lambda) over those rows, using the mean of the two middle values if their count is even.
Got 4.66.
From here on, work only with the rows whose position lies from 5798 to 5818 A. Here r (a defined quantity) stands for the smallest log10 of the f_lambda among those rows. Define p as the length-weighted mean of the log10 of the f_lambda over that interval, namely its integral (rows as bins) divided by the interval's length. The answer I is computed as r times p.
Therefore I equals 1.73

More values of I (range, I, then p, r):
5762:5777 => 1.64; 1.32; 1.25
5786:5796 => 1.69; 1.33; 1.27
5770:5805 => 1.58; 1.32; 1.19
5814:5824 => 1.65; 1.33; 1.24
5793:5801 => 1.76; 1.35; 1.30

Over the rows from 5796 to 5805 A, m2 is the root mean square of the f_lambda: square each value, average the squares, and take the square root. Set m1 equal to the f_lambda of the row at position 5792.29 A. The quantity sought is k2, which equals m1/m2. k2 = 0.84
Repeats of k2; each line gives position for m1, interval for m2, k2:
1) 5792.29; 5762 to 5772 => 0.91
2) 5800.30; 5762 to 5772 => 1.16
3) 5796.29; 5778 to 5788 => 1.21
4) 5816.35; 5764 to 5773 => 1.26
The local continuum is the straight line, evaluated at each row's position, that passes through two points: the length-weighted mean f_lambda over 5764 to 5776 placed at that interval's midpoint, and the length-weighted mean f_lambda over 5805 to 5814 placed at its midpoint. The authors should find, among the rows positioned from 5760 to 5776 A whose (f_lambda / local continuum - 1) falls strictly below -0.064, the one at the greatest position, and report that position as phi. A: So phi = 5768.33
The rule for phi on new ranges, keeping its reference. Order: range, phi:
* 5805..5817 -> 5813.67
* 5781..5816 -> 5813.67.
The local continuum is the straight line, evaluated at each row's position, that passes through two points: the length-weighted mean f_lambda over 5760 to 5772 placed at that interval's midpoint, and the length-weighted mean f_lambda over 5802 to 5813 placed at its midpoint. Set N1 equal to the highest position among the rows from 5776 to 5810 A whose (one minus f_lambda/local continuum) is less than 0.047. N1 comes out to 5809.66 A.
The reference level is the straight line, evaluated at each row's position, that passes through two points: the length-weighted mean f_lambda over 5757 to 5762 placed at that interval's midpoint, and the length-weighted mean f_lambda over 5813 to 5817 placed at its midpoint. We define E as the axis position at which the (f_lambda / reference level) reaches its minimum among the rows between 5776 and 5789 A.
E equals 5781.63 A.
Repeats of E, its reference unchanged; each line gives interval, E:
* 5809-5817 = 5813.67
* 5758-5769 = 5768.33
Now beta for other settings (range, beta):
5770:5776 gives 4.58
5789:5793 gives 4.42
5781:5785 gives 4.35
